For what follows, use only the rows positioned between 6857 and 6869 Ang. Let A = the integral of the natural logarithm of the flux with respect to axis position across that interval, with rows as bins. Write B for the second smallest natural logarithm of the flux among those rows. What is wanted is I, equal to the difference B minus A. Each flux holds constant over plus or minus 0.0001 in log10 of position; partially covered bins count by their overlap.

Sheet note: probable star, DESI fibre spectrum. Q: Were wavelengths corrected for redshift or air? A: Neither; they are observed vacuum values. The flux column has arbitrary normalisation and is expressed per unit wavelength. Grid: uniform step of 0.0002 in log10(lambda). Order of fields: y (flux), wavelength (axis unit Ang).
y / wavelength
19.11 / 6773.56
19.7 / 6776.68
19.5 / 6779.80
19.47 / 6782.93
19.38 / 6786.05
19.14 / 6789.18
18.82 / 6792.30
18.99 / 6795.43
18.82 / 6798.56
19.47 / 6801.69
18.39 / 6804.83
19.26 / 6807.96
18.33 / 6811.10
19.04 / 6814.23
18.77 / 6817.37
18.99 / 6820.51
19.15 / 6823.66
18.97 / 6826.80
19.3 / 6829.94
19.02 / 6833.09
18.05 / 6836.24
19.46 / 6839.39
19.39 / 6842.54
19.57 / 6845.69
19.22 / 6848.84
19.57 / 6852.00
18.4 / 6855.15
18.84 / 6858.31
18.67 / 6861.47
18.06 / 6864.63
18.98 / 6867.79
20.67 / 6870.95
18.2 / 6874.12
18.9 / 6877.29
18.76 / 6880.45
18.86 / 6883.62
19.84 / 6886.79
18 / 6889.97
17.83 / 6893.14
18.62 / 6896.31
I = -32.2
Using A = 35.1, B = 2.927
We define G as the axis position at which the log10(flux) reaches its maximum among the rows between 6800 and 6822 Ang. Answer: 6801.69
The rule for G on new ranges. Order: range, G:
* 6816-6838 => 6829.94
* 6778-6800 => 6779.80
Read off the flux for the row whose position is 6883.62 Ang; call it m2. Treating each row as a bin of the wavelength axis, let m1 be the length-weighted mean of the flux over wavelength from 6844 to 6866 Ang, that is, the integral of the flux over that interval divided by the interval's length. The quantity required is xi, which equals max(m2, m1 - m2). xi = 18.9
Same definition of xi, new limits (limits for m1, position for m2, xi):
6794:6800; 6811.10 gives 18.3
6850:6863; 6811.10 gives 18.3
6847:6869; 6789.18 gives 19.1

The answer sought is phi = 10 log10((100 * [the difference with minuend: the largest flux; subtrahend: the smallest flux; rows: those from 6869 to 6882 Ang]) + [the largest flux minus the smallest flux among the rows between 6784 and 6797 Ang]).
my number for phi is 23.9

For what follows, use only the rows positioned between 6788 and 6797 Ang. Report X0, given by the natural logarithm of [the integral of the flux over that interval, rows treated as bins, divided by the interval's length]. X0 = 2.94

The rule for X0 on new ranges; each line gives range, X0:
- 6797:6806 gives 2.94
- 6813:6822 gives 2.94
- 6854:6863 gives 2.93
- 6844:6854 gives 2.97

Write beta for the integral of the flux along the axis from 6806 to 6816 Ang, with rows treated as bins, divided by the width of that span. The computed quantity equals 18.87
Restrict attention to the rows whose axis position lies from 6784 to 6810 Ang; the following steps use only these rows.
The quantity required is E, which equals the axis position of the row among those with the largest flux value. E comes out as 6801.69 Ang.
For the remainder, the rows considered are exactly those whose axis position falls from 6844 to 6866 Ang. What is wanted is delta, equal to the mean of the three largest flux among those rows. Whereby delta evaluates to 19.5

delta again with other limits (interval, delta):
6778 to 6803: 19.5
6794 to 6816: 19.3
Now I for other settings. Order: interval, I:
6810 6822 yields -32.3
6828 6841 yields -35.3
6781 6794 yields -35.5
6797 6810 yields -35.3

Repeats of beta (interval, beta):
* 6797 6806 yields 18.90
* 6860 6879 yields 18.92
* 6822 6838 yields 18.90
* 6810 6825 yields 18.87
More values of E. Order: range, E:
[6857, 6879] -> 6870.95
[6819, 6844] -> 6839.39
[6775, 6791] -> 6776.68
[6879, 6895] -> 6886.79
